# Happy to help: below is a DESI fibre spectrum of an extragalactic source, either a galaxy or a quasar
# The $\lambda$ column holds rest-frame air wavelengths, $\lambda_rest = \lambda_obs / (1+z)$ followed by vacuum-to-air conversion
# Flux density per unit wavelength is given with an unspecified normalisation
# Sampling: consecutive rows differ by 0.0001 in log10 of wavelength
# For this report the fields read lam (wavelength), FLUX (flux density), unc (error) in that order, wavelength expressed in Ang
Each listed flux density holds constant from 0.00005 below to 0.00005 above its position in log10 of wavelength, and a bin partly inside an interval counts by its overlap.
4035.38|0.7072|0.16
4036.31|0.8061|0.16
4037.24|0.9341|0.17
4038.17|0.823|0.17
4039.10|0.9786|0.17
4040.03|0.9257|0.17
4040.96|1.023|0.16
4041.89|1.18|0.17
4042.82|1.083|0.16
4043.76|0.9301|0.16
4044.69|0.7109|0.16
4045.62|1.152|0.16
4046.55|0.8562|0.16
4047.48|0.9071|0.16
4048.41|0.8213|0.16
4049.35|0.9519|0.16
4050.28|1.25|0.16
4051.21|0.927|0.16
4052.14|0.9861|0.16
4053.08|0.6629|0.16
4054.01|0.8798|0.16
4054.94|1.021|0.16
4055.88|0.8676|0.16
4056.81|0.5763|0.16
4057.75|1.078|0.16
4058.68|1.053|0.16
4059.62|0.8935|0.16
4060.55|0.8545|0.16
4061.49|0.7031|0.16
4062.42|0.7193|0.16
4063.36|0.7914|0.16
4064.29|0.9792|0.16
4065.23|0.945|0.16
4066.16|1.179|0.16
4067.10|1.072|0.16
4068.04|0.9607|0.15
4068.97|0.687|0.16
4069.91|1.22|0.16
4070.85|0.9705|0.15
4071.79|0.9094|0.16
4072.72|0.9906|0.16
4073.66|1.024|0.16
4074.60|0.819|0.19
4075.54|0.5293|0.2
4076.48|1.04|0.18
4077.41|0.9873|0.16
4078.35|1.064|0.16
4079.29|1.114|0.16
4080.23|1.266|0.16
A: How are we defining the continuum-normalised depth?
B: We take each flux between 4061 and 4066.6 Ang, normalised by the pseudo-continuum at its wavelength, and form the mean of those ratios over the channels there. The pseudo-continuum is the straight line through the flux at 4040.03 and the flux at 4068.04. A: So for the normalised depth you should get 0.93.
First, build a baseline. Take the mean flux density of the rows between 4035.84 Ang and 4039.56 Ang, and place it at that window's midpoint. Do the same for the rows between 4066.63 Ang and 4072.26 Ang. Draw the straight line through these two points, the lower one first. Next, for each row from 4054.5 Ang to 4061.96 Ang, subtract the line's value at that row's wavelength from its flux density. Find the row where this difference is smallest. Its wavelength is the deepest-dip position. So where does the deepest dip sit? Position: 4056.81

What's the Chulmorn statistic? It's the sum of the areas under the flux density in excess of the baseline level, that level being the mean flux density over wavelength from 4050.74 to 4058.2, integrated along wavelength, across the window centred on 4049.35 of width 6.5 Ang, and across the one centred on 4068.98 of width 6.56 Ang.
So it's 1.4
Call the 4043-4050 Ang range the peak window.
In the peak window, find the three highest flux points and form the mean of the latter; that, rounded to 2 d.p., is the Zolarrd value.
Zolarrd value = 1.01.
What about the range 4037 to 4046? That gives 1.14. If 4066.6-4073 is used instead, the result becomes 1.09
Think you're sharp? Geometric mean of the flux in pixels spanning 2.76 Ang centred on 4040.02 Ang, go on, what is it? 0.97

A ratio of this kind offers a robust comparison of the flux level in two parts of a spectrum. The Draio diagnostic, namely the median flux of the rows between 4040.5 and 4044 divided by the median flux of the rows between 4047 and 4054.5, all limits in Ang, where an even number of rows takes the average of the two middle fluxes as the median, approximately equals 1.15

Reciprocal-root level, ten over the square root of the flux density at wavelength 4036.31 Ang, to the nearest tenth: 11.1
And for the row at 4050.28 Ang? 8.9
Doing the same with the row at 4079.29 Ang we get 9.5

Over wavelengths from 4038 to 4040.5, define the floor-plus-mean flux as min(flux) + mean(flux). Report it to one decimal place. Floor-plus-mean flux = 1.7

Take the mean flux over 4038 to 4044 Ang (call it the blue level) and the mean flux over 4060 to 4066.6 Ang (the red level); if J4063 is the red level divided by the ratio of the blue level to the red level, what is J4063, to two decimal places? 0.78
